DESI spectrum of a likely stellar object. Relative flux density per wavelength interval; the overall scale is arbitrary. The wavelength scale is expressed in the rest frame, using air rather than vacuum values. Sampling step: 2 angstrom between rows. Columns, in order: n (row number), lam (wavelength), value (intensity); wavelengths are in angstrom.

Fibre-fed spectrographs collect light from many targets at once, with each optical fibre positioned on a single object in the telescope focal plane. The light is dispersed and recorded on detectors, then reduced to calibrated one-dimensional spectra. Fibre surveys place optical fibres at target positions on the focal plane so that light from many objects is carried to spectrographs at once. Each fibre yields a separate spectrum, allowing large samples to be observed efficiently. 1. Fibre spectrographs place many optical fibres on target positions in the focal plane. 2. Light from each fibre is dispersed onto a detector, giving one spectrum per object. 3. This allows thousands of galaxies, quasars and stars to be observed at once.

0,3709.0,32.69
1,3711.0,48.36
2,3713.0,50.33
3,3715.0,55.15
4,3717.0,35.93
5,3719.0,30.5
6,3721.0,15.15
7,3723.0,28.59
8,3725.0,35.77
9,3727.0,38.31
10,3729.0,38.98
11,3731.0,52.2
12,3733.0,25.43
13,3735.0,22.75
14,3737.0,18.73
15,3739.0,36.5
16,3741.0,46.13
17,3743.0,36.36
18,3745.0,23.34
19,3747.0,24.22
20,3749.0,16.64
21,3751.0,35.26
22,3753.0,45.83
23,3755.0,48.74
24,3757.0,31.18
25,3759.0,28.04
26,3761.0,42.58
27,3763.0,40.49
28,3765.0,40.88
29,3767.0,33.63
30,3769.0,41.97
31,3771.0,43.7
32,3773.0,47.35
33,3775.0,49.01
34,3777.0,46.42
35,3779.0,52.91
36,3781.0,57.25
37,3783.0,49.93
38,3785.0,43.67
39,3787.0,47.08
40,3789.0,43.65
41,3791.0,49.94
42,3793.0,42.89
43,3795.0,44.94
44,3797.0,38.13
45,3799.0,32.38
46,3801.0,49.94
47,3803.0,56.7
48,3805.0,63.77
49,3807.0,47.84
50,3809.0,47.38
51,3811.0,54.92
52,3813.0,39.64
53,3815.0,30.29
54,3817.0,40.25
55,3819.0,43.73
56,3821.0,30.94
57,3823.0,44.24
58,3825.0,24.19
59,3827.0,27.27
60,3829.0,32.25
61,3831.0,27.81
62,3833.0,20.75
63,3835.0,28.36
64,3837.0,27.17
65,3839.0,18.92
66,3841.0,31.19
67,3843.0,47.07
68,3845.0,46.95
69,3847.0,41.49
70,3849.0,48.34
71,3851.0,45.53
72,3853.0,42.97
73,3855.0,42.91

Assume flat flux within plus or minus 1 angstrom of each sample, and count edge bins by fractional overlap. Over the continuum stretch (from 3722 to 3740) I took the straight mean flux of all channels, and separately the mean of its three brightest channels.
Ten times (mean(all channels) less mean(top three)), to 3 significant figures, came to -101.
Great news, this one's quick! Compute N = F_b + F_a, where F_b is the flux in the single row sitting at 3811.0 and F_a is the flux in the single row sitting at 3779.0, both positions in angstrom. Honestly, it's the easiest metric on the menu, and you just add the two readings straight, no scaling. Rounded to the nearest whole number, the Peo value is 108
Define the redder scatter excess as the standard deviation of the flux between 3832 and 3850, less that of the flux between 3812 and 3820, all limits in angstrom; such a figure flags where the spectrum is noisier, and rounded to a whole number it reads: 6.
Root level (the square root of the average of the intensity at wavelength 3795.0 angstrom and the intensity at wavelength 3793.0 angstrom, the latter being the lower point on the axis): 6.6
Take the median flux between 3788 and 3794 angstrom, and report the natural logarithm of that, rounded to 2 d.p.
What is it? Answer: 3.78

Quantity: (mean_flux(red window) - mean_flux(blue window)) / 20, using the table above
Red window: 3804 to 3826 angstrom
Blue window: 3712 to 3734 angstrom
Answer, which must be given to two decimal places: 0.28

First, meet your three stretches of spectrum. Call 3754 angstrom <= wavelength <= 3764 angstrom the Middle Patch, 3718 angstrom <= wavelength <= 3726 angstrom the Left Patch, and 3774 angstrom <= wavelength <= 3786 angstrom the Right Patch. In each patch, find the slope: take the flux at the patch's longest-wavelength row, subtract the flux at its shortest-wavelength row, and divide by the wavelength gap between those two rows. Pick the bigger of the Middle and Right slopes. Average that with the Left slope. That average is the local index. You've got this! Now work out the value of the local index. 0.2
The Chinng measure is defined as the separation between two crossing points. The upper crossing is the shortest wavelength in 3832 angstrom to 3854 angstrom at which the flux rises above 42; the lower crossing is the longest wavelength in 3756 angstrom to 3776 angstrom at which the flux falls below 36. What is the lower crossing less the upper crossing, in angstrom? -76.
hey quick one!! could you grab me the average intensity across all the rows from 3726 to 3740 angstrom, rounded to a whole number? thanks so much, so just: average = 33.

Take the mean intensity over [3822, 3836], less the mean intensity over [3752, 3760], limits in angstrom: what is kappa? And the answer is -9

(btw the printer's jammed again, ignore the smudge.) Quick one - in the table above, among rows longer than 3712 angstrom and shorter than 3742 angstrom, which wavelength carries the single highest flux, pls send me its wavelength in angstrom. 3715.0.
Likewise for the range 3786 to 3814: 3805.0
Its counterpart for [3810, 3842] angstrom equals 3811.0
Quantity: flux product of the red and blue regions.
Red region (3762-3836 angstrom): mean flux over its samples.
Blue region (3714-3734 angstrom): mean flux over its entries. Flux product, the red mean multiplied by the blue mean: 1498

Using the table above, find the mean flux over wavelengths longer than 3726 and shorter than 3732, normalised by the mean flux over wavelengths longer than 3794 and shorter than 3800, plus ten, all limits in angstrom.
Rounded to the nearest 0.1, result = 11.1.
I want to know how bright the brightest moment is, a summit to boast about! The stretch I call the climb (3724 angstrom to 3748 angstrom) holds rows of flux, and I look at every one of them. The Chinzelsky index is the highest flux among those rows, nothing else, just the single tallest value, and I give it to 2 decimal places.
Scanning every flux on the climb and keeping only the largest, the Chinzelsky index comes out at 52.20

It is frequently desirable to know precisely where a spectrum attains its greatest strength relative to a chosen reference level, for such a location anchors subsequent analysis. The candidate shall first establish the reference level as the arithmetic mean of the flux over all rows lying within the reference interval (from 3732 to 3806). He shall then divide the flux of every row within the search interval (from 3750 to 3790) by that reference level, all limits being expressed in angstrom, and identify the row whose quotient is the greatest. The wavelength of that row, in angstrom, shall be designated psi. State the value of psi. 3781.0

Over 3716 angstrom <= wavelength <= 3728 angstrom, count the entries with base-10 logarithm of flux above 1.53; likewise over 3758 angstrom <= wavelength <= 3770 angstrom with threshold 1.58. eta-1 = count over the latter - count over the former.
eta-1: 1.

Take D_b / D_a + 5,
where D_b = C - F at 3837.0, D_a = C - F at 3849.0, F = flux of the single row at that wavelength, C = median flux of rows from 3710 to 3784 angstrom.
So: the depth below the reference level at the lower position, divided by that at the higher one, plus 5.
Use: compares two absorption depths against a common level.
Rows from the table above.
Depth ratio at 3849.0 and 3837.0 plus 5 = 3.7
